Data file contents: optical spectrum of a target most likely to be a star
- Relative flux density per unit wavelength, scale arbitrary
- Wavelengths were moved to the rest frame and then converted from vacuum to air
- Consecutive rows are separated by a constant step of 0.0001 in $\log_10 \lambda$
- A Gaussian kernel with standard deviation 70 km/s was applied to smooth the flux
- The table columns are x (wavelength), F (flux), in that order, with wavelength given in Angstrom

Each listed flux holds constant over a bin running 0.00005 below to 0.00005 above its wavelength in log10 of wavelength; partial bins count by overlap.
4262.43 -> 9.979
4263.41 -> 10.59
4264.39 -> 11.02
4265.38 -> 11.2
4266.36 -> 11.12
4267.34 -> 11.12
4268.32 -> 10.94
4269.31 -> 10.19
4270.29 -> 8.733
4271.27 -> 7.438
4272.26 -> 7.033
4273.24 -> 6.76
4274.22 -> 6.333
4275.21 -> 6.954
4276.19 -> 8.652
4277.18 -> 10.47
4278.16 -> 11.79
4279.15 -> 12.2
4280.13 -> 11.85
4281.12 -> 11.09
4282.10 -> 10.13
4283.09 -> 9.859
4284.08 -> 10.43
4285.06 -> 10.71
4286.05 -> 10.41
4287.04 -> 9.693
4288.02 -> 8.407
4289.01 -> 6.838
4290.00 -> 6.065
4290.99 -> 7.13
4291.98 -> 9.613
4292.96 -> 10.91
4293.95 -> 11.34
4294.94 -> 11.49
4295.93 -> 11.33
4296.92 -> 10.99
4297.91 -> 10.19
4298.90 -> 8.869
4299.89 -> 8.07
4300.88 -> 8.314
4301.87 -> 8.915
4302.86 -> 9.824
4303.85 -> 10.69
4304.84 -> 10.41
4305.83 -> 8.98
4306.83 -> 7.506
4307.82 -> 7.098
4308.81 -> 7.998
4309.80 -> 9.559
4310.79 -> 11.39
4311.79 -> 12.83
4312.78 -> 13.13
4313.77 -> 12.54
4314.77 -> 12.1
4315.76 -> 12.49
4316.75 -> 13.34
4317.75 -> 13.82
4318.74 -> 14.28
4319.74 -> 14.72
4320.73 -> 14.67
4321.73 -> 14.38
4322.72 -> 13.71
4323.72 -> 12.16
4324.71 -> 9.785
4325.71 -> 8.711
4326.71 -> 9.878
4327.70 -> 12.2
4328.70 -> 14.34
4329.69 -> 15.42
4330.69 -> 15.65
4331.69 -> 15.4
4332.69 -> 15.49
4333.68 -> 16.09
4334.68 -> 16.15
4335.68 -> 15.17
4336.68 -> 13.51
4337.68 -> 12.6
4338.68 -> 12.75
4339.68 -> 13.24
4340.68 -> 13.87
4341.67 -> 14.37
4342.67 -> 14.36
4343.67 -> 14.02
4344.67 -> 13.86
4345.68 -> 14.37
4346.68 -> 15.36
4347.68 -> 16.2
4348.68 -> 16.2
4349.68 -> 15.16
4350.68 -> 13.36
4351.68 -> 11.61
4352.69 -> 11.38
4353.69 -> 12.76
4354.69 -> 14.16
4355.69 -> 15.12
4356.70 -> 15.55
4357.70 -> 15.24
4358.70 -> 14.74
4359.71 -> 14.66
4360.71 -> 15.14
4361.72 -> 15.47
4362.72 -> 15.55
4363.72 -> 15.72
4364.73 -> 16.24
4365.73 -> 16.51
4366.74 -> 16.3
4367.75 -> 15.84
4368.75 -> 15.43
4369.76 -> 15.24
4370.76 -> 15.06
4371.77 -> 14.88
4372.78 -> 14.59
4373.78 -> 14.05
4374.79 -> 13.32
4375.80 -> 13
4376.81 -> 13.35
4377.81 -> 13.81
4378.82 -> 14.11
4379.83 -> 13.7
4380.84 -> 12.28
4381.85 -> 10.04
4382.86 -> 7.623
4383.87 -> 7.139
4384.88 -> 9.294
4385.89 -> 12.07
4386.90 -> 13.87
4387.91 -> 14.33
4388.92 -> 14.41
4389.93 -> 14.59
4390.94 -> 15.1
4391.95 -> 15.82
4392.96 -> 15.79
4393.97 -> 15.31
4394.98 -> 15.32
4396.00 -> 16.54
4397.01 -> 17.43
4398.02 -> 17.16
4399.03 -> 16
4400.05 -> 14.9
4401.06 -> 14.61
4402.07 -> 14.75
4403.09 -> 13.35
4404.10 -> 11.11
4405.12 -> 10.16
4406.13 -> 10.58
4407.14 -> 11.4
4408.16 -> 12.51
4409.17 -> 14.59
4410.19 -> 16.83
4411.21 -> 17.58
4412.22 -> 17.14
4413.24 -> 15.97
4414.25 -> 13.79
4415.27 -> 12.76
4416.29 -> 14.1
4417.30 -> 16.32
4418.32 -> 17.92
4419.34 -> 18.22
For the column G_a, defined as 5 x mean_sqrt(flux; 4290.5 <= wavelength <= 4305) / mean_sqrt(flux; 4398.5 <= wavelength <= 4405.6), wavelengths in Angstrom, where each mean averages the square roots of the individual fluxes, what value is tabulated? 4.27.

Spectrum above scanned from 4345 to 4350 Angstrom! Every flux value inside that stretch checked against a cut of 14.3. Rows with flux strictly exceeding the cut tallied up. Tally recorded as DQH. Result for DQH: 5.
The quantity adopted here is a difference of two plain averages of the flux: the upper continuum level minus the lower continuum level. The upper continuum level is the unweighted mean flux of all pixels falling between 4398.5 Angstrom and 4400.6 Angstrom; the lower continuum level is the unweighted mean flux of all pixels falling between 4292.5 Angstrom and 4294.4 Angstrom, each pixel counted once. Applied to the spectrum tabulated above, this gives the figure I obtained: 4.3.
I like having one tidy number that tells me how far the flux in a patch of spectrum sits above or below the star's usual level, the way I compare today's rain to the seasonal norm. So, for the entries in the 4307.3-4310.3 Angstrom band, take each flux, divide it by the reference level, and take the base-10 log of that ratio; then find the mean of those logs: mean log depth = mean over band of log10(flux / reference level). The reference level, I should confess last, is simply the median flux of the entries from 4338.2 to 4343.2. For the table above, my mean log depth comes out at -0.23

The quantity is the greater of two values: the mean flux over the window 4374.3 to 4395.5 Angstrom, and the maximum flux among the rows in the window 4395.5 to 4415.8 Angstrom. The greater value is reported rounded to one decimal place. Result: 17.6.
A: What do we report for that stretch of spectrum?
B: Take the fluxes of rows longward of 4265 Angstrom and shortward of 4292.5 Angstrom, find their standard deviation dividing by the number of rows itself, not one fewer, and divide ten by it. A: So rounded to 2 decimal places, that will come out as 5.37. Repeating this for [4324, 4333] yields 3.70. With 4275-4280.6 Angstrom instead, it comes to 5.20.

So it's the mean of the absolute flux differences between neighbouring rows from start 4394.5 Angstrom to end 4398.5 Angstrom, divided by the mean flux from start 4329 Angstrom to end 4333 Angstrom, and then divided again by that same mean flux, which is 0.0033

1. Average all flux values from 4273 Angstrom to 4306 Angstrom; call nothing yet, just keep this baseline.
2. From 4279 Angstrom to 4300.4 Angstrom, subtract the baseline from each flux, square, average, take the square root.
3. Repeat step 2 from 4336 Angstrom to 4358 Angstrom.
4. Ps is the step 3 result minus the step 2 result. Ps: 3.0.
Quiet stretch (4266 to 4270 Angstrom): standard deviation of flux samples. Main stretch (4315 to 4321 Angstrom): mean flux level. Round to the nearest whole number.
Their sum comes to 14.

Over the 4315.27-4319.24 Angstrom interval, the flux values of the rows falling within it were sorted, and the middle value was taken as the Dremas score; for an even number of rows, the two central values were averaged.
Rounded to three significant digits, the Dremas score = 13.6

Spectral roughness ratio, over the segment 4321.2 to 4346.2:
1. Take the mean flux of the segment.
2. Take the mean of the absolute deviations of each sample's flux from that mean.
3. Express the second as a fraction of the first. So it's 0.11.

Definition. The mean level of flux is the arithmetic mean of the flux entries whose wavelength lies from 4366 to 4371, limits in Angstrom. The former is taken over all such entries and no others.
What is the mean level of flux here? 16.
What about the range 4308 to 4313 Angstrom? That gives 11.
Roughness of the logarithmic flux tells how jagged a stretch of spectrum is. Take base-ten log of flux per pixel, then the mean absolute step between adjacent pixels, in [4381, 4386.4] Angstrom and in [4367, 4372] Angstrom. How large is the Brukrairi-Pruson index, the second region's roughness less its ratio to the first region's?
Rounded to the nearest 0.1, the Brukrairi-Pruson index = -0.1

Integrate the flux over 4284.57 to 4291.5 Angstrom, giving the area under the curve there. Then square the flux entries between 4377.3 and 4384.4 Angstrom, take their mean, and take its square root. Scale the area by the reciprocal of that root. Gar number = 5.1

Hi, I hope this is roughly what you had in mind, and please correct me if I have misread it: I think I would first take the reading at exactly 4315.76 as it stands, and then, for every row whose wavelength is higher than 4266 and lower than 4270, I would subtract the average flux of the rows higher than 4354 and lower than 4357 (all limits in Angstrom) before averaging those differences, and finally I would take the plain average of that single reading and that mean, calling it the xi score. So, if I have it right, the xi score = 4.2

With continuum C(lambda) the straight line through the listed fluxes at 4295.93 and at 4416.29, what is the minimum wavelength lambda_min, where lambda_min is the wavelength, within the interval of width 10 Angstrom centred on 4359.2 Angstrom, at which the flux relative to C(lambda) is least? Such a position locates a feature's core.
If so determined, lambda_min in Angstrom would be 4354.69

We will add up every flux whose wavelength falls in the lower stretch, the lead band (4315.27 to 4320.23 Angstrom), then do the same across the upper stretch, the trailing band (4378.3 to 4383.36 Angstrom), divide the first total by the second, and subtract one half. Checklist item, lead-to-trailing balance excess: 0.69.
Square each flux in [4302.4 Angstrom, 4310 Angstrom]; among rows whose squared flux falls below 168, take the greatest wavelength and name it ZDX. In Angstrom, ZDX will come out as 4309.80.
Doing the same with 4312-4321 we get 4315.76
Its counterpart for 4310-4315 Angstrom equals 4314.77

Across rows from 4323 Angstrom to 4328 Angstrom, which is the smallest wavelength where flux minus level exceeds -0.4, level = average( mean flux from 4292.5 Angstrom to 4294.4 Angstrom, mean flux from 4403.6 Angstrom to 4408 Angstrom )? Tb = 4323.72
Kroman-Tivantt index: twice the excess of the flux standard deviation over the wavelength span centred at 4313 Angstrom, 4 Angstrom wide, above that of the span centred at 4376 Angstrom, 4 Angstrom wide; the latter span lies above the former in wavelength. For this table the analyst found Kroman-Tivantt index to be 0.2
